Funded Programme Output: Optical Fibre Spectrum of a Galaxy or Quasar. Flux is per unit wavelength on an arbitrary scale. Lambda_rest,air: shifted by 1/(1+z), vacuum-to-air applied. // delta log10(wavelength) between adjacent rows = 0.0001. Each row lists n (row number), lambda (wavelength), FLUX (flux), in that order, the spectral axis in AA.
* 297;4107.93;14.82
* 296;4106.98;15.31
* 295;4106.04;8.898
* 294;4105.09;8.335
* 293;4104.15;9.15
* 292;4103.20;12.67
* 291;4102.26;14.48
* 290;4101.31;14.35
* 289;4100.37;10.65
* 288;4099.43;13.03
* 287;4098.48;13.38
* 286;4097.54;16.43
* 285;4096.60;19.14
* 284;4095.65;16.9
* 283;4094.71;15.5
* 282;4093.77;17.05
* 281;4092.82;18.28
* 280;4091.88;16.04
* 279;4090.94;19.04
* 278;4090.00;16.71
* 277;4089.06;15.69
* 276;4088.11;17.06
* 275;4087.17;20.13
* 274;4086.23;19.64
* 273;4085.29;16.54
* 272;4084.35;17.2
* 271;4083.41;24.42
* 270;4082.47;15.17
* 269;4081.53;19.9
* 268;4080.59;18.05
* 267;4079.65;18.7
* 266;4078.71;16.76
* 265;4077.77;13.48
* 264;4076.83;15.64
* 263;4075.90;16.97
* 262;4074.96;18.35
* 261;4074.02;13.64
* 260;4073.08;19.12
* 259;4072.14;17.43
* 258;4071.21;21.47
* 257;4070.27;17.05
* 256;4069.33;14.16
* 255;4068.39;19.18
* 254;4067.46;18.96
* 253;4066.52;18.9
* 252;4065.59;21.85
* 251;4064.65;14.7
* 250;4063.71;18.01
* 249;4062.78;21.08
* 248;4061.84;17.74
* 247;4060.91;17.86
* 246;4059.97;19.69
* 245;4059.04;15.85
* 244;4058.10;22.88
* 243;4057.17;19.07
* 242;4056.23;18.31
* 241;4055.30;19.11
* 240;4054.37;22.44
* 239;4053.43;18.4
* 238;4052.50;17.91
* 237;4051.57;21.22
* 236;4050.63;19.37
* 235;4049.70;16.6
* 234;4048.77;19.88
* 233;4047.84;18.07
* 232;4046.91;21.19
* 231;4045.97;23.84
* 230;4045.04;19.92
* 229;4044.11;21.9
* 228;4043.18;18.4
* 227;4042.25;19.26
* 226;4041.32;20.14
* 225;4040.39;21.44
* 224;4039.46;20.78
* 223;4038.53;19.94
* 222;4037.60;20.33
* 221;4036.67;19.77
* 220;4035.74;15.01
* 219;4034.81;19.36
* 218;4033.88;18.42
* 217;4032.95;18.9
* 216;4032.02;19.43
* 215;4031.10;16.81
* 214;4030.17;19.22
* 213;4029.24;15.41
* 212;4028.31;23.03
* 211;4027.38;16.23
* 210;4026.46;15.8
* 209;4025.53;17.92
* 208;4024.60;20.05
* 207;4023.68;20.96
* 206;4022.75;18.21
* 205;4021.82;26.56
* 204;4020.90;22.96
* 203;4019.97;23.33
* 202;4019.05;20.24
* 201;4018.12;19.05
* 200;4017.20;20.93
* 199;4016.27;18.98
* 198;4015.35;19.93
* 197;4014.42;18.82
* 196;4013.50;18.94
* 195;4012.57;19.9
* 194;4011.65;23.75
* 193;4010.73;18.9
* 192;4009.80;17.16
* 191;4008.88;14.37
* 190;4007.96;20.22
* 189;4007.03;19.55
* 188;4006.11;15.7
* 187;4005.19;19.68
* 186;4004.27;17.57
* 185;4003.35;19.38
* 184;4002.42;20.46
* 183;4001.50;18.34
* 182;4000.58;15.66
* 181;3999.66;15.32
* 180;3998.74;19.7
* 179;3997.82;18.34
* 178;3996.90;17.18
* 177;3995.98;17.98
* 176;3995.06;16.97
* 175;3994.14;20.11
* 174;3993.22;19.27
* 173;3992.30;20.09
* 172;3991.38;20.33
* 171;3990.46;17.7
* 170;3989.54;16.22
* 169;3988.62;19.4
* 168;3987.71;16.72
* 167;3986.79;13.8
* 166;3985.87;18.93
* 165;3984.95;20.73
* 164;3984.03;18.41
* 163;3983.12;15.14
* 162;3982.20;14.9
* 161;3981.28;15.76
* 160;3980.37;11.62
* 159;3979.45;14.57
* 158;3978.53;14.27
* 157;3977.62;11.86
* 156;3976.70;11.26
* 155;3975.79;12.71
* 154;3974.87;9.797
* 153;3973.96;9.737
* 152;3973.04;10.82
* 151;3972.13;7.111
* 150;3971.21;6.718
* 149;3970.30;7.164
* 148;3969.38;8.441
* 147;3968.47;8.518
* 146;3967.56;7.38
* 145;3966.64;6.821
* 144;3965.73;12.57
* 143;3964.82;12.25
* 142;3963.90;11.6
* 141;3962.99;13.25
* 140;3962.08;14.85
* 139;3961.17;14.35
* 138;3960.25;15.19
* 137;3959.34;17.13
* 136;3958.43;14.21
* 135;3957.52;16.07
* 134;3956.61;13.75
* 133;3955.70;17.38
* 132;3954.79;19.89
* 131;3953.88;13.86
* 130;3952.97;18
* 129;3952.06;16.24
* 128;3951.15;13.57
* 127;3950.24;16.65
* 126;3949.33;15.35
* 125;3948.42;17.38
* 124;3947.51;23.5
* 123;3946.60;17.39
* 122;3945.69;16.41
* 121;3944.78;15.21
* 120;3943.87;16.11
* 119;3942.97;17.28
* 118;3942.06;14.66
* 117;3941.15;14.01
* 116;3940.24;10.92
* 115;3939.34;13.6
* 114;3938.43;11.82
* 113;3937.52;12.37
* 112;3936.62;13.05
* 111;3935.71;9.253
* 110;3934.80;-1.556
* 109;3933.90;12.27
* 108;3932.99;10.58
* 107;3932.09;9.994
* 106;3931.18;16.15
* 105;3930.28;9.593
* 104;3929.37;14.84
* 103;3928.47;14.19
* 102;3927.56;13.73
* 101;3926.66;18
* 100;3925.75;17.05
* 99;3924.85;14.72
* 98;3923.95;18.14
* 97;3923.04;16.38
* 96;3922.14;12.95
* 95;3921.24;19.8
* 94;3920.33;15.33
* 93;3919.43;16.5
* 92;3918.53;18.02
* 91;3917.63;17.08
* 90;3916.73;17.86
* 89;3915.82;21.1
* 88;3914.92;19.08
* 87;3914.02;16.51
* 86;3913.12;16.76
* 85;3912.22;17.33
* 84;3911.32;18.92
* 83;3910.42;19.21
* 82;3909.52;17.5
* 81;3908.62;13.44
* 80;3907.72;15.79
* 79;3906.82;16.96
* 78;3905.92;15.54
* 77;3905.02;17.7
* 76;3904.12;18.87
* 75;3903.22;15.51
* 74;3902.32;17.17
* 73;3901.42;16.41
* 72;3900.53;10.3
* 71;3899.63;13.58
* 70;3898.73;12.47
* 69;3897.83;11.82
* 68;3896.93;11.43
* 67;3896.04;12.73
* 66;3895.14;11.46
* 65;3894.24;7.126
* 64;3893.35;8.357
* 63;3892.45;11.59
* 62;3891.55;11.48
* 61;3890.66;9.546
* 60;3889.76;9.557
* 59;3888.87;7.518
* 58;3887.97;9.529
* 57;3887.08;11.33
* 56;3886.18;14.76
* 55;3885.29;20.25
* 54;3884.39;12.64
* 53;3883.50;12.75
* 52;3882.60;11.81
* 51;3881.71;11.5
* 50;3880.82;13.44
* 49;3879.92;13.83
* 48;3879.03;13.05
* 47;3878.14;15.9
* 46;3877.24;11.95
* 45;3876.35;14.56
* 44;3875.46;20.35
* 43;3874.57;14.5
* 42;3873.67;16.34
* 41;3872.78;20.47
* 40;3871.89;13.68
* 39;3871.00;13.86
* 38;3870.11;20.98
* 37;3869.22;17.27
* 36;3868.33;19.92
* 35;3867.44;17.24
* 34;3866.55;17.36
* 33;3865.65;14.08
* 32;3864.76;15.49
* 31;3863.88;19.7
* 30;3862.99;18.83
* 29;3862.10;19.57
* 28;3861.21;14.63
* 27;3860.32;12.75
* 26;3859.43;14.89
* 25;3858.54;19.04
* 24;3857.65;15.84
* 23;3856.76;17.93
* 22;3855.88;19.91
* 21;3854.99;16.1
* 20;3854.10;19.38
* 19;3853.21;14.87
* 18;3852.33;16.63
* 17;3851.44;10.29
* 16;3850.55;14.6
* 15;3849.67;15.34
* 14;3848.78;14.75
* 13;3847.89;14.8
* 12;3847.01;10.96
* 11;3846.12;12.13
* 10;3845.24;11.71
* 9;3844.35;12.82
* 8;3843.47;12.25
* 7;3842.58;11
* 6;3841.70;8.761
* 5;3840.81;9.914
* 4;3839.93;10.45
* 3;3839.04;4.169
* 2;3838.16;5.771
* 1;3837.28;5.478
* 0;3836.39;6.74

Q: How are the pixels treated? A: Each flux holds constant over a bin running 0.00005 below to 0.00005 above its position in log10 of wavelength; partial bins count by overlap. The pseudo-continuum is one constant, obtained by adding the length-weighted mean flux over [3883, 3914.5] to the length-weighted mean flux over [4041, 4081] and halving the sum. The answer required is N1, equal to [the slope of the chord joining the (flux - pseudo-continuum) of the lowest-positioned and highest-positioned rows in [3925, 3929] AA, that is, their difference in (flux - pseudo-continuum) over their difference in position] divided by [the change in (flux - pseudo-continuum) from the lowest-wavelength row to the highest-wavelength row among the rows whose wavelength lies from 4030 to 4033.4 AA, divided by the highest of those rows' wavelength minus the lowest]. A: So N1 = 9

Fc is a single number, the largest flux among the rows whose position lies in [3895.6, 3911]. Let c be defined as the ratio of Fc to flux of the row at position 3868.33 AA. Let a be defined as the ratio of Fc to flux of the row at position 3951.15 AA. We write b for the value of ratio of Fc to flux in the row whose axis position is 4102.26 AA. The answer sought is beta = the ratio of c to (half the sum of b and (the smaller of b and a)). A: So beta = 0.73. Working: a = 1.4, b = 1.33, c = 0.96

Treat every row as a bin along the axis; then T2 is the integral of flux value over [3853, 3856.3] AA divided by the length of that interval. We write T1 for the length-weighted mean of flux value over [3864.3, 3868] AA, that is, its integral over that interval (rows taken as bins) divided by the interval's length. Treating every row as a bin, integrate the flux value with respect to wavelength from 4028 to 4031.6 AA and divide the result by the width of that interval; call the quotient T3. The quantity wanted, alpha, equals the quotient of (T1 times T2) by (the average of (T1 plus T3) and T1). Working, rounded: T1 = 16.2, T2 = 17.7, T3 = 18.4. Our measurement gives 11.3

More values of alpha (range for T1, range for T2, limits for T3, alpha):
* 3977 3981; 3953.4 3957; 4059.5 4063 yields 9.5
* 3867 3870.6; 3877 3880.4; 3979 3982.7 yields 10.0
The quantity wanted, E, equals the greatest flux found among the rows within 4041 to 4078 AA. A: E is 23.84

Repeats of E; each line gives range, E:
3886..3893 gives 14.76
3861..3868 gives 19.7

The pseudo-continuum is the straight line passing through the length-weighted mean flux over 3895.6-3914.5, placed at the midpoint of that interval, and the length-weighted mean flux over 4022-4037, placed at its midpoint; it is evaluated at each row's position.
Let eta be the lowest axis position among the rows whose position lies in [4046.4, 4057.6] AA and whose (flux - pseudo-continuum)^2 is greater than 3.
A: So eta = 4046.91 AA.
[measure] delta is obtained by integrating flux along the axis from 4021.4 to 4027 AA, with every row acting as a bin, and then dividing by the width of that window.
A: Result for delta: 19.8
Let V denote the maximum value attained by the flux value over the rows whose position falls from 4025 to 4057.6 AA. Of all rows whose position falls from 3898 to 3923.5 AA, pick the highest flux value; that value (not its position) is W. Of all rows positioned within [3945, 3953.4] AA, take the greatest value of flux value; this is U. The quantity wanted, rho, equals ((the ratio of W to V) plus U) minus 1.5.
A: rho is 23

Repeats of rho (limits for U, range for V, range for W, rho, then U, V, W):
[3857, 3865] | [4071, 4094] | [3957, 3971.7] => 19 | 19.7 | 24.42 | 17.13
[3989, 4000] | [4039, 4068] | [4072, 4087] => 20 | 20.33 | 23.84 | 24.42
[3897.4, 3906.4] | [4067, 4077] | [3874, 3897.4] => 18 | 18.87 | 21.47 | 20.35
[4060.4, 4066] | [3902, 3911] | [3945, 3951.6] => 22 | 21.85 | 19.21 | 23.5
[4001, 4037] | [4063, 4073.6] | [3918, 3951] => 26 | 26.56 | 21.85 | 23.5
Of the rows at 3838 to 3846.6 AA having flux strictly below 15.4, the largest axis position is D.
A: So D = 3846.12 AA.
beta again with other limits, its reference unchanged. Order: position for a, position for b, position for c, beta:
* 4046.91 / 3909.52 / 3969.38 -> 2.27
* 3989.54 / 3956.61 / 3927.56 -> 1.08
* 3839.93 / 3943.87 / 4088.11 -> 0.94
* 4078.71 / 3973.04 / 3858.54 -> 0.69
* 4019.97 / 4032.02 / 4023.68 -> 1.01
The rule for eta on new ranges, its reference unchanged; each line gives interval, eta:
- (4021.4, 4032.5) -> 4021.82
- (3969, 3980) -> 3969.38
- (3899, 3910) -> 3899.63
